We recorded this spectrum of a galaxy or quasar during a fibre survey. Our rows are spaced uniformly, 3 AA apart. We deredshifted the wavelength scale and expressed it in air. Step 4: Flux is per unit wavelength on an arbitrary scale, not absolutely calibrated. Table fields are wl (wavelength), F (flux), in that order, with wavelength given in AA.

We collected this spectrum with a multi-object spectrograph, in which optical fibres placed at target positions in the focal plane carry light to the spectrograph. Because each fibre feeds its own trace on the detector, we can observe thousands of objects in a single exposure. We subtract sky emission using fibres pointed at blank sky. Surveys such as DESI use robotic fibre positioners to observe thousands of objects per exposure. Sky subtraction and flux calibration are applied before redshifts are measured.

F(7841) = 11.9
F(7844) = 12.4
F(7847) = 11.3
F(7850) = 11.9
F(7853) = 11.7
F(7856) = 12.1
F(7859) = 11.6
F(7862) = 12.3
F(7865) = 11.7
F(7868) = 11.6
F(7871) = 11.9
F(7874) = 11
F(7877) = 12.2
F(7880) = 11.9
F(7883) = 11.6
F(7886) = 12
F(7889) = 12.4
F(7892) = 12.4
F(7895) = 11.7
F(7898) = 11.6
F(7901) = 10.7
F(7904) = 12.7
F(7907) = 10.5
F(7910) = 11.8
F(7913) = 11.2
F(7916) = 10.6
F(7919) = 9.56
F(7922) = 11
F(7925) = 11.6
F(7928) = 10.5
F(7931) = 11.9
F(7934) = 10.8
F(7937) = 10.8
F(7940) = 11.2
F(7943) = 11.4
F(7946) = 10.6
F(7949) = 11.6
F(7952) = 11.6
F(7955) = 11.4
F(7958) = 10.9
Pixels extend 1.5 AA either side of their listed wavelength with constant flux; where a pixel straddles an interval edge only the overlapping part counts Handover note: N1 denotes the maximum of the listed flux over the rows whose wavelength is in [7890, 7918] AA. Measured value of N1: 12.7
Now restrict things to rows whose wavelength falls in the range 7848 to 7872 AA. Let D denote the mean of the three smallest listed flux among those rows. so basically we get 11.6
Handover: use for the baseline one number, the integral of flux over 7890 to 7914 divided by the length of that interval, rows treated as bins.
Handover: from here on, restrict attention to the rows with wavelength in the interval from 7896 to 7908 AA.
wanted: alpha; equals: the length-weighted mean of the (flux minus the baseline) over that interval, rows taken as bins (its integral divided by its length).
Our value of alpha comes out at -0.2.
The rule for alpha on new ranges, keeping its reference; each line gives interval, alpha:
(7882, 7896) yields 0.4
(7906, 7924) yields -0.8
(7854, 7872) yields 0.3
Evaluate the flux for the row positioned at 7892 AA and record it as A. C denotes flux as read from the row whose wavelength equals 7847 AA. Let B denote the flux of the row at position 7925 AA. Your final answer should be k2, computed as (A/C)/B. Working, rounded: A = 12.4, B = 11.6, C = 11.3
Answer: 0.095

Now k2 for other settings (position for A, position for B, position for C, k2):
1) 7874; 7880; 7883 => 0.080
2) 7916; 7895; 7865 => 0.077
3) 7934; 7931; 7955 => 0.080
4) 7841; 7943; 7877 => 0.086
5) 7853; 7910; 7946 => 0.094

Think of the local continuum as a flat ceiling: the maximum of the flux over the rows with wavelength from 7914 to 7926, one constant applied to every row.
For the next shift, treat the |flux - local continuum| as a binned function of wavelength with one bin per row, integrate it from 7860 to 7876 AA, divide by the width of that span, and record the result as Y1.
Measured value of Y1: 0.34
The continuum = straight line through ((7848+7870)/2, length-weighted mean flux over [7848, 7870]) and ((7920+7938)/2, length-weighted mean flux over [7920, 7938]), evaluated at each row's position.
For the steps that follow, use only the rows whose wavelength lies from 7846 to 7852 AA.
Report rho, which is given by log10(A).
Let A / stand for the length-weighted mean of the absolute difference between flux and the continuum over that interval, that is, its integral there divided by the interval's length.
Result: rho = -0.51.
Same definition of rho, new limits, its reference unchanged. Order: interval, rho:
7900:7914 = -0.15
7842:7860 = -0.54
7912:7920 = -0.13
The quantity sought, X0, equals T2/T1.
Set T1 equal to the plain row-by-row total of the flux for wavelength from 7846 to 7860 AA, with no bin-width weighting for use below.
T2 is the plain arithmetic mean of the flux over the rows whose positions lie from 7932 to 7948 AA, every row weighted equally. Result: 0.187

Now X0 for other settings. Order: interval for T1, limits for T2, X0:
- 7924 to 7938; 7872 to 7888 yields 0.211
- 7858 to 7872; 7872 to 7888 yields 0.199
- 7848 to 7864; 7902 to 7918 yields 0.191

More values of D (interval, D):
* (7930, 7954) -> 10.7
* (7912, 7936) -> 10.2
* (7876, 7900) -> 11.6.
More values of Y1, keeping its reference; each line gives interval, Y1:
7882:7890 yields 0.40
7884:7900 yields 0.42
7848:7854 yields 0.22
